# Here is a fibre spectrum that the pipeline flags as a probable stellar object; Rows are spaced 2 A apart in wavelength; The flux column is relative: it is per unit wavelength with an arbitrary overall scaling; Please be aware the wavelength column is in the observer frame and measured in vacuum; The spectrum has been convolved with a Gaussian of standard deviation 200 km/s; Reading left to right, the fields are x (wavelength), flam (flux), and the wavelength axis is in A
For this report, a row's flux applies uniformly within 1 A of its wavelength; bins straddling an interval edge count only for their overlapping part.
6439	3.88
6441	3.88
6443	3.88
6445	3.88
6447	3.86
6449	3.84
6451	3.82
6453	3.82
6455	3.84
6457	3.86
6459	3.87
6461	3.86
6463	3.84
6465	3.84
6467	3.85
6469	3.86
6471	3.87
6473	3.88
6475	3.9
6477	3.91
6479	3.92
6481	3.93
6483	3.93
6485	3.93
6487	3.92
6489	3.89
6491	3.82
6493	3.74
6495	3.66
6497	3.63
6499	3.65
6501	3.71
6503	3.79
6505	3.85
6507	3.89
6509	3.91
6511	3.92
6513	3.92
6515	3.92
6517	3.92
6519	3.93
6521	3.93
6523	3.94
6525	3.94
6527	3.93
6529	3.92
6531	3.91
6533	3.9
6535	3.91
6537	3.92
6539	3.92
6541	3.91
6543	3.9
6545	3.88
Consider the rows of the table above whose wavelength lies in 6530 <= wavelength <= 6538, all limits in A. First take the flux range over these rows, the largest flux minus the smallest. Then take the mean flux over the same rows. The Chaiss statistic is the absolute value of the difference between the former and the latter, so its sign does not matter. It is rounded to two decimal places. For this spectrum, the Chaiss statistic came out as 3.89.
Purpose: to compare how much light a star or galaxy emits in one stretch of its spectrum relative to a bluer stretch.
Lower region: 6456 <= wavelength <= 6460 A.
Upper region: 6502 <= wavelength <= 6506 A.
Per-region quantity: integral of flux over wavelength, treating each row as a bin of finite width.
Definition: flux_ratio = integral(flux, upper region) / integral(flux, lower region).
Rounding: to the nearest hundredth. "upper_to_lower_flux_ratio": 0.99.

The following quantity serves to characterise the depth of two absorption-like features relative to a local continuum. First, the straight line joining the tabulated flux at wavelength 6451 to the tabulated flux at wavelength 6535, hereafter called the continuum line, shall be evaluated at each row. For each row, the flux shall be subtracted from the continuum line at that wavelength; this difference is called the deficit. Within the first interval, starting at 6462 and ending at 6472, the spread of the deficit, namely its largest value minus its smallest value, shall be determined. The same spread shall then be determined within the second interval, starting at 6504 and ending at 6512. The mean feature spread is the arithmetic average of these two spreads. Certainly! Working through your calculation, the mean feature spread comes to 0.044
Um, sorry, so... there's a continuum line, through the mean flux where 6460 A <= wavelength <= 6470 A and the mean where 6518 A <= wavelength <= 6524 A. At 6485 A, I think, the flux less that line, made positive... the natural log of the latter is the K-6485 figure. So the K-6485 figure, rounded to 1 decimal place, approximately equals -3.0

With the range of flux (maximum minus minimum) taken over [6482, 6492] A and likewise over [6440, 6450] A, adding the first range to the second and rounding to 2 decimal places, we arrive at 0.15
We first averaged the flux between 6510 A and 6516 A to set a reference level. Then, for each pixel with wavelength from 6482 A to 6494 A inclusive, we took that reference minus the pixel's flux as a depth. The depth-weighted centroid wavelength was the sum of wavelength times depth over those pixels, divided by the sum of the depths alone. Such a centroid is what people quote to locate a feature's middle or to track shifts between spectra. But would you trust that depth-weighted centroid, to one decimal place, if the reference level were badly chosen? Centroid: 6492.5 A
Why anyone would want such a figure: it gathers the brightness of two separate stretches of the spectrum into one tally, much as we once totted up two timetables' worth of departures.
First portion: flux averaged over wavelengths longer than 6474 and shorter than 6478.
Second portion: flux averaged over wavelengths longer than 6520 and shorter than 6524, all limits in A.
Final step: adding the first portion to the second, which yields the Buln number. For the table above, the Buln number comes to 7.84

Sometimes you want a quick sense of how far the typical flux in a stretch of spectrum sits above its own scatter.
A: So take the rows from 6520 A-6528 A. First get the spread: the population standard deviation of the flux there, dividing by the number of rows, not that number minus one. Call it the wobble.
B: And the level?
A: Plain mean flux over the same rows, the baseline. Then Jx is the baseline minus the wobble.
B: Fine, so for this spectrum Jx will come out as 3.93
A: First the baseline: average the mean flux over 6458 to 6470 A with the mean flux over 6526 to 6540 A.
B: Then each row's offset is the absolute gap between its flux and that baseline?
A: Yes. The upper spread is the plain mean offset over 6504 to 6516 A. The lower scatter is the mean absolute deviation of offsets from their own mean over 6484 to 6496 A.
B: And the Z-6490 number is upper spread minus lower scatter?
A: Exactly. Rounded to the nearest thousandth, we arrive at -0.037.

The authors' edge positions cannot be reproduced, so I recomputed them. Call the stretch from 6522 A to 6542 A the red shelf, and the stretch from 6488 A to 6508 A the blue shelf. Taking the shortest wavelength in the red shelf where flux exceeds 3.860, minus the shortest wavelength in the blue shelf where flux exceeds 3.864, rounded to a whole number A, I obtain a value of 34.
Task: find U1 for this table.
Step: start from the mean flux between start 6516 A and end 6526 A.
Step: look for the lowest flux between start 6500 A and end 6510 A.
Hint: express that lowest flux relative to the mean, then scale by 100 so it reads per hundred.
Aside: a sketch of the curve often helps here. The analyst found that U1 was 94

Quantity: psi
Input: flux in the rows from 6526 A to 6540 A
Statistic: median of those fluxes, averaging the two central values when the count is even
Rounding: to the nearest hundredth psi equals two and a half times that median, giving 9.80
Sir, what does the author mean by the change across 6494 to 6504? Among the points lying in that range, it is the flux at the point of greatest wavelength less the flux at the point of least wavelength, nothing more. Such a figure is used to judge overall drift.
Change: 0.13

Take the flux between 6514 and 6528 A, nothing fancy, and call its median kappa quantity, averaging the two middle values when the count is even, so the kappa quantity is 3.93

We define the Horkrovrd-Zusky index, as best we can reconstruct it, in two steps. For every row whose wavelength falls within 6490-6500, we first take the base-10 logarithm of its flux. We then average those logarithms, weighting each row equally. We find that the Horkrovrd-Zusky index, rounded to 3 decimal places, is 0.568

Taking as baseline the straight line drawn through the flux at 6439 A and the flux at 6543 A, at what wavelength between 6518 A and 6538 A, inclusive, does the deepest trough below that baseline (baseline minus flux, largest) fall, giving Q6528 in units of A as 6533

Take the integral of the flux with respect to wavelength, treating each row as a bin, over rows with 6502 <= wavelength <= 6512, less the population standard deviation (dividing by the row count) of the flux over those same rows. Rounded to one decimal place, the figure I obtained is 38.7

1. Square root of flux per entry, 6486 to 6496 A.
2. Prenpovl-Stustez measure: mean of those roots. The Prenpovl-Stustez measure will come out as 1.95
